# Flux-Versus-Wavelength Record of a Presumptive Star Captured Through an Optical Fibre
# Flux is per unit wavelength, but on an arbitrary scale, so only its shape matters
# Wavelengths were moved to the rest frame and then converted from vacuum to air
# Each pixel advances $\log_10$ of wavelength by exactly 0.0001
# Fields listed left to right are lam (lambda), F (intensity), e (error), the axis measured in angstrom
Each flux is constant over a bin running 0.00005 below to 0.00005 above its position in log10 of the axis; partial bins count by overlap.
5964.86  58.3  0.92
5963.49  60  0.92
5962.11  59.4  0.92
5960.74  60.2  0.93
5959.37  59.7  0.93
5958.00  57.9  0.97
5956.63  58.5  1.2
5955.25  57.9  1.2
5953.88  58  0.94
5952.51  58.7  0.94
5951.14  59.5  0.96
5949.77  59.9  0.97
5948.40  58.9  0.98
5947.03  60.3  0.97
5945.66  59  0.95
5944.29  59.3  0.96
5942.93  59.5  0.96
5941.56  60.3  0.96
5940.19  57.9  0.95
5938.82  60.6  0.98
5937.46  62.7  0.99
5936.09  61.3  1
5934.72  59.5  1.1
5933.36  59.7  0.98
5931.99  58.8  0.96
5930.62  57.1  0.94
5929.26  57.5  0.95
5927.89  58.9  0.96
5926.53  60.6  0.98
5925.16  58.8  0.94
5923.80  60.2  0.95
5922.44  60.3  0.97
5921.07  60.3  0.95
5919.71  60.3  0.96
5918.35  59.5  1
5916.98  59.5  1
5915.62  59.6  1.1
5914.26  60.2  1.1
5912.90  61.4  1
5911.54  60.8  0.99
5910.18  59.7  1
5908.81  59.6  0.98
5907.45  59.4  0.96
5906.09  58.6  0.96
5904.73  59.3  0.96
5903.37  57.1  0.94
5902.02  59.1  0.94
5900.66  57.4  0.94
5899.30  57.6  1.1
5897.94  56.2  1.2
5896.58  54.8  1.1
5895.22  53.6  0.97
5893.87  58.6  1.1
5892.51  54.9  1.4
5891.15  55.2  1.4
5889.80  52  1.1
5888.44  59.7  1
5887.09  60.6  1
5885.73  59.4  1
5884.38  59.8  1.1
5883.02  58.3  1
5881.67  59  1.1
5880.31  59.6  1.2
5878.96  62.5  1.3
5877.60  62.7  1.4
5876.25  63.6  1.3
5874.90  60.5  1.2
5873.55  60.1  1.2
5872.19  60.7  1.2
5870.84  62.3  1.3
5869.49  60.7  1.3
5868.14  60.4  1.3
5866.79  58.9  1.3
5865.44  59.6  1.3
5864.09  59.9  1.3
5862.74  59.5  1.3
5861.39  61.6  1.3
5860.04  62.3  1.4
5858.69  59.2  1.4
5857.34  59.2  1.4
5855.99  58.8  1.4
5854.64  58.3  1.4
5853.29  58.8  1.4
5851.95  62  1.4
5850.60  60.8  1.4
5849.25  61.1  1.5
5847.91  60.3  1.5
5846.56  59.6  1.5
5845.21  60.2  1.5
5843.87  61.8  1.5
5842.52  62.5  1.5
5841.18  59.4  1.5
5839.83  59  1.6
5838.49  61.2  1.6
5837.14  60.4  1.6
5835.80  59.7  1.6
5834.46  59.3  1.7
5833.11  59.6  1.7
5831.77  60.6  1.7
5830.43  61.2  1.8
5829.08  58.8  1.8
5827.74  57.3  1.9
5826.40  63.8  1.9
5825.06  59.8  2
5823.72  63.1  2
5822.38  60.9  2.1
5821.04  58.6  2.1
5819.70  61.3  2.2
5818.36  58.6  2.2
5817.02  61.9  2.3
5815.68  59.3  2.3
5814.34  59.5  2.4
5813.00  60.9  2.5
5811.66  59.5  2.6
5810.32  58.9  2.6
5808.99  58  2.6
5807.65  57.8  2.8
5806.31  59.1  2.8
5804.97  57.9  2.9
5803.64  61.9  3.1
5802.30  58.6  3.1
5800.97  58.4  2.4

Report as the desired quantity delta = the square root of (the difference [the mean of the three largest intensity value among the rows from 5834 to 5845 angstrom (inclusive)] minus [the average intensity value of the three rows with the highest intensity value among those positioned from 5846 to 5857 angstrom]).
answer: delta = 0.7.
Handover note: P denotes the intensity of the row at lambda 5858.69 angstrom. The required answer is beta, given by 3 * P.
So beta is 178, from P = 59.2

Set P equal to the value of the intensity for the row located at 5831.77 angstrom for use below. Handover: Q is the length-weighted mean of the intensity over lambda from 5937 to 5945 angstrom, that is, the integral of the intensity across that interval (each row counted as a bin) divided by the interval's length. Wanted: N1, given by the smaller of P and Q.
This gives 60.0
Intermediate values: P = 60.6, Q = 60.0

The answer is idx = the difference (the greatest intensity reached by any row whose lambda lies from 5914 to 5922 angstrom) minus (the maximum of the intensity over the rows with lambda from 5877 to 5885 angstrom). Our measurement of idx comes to -2.4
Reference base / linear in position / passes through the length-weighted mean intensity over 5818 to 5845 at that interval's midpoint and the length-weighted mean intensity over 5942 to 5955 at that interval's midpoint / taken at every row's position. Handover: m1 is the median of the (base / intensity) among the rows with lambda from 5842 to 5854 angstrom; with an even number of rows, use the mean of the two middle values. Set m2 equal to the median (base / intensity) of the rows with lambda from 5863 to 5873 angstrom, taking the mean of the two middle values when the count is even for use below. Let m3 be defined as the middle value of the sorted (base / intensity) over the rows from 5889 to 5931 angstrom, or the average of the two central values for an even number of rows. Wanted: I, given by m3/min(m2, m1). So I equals 1.02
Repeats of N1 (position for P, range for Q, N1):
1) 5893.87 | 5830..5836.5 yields 58.6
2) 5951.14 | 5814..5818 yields 59.5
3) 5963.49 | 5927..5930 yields 58.4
